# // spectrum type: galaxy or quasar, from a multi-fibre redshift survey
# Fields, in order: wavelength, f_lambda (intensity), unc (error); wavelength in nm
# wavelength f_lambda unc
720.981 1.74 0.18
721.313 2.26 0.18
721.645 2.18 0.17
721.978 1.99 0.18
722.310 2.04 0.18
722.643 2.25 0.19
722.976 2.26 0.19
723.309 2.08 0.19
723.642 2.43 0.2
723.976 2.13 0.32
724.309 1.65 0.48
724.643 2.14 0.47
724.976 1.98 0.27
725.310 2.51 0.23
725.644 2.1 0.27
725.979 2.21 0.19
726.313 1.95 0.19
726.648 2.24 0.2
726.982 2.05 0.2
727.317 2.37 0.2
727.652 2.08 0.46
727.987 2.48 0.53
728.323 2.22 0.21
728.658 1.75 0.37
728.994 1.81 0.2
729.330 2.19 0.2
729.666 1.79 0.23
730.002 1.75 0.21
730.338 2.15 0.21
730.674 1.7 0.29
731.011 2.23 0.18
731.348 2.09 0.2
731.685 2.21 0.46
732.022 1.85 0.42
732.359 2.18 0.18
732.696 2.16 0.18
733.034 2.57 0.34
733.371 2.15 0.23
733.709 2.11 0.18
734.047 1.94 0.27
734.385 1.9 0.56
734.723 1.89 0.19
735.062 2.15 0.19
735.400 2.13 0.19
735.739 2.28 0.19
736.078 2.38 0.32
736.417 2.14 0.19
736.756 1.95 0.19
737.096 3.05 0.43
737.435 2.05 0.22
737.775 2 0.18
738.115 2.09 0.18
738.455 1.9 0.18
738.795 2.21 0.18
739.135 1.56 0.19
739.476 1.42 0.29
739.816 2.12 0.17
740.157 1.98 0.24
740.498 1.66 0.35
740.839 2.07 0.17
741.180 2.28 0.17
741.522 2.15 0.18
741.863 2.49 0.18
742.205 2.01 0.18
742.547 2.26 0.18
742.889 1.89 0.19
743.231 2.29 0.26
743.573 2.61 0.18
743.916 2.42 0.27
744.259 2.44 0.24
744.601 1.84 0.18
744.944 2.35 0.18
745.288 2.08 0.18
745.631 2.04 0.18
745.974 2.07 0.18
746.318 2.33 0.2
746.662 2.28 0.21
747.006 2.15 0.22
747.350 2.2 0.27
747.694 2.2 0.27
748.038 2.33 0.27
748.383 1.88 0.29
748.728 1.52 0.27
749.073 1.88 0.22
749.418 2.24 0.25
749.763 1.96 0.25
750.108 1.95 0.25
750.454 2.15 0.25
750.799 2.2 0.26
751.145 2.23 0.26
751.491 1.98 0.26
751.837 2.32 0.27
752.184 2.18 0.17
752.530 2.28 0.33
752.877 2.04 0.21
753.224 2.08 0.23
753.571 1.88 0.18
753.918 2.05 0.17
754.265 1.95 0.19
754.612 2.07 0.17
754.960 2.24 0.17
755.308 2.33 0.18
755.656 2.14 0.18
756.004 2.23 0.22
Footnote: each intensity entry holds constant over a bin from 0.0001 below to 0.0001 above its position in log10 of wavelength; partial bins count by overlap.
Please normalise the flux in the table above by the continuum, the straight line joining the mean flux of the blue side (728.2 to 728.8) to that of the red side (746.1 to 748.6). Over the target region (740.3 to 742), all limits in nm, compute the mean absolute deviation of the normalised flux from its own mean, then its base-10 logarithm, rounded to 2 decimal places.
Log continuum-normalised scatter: -1.01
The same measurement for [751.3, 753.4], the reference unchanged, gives -1.29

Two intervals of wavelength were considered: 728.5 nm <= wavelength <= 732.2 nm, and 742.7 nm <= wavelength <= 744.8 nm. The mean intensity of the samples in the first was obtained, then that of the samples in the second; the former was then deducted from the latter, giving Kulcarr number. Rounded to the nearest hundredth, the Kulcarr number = 0.29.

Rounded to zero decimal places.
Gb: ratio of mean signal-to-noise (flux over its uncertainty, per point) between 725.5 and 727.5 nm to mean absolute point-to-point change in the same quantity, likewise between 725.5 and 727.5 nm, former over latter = 6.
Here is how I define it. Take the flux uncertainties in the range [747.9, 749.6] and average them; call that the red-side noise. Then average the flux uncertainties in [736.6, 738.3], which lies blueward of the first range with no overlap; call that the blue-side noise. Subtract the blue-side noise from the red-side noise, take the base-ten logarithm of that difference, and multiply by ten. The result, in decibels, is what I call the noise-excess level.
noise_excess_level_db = -17.0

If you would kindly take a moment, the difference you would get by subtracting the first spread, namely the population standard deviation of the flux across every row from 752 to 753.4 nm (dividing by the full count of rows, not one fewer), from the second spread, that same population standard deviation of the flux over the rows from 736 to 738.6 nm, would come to 0.26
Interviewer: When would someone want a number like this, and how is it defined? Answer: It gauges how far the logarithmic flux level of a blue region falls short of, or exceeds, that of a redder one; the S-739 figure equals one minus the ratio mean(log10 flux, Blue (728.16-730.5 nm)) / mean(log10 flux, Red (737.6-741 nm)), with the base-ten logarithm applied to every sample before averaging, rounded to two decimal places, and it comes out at -0.05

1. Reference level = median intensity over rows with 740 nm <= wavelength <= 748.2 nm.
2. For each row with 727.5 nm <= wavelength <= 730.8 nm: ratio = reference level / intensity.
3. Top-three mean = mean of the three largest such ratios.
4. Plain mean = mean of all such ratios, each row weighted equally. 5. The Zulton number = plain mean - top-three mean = -0.15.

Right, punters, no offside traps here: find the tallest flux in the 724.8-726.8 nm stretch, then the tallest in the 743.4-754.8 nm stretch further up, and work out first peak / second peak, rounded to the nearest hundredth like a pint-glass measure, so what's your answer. 0.96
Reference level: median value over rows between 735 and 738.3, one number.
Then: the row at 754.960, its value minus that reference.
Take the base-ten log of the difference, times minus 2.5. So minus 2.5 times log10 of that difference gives 2.4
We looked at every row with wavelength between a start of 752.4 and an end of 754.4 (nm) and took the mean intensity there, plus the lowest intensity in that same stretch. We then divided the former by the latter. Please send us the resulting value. 1.09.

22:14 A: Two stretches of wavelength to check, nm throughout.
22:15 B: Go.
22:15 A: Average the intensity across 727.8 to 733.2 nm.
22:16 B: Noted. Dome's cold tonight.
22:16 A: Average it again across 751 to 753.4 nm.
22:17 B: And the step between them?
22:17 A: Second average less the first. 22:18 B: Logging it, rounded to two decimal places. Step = 0.09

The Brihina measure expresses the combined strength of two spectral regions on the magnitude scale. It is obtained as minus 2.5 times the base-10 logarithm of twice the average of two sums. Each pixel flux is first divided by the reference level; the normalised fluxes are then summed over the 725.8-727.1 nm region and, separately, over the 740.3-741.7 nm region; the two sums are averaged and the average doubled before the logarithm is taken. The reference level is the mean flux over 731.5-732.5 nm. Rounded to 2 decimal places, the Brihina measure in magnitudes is -2.26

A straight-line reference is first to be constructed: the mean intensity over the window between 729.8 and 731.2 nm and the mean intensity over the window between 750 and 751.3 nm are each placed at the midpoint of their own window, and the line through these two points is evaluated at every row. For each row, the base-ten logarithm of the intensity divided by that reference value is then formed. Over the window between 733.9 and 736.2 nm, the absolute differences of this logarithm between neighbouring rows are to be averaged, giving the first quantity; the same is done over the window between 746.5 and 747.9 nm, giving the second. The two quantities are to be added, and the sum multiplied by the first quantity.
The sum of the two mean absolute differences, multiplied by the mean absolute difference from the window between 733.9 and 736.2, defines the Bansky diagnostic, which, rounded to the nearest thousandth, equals 0.001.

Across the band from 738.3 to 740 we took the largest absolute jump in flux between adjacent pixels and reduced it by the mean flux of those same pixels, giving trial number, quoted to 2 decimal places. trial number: -1.14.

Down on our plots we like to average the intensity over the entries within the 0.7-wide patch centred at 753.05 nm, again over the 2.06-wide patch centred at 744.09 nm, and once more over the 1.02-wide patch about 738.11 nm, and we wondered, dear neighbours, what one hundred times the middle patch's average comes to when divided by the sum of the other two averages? 57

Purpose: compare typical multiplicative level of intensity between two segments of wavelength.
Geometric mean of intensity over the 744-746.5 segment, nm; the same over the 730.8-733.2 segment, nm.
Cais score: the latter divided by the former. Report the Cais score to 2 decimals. 1.01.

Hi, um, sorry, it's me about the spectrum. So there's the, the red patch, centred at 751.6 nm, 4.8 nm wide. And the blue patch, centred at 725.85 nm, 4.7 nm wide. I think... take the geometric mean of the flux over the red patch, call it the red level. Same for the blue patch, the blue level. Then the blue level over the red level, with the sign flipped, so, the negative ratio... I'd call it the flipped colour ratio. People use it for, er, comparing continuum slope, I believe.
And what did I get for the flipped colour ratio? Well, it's -1.02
